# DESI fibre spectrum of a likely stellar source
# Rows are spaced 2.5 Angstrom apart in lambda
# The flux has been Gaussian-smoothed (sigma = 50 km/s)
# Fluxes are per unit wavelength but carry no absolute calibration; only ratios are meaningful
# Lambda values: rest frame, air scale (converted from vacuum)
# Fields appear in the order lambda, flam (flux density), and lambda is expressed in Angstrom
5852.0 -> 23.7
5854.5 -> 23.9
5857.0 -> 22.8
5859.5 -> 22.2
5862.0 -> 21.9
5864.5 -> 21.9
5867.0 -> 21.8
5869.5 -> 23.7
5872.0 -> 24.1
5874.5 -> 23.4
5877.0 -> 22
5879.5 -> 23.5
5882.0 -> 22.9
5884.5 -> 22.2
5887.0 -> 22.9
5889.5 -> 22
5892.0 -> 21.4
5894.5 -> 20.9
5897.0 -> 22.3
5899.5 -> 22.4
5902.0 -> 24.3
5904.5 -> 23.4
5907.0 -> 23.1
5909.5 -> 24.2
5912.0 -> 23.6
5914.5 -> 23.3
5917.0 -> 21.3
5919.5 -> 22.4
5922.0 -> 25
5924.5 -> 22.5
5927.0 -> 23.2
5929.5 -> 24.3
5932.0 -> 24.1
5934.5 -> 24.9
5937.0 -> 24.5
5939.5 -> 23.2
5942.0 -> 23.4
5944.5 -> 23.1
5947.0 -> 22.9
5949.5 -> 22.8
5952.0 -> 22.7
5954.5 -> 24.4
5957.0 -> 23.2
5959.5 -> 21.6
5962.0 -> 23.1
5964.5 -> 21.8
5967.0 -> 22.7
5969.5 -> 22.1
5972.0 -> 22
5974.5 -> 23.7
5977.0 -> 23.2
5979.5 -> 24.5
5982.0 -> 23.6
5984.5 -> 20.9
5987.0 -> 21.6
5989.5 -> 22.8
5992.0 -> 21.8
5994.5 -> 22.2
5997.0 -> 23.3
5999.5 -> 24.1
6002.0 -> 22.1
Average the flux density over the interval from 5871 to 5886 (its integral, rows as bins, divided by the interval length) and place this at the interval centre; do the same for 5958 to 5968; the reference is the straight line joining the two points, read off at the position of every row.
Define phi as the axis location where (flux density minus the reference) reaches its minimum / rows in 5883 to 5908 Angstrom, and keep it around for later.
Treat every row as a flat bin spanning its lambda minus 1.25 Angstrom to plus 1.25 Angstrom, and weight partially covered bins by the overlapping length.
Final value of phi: 5894.5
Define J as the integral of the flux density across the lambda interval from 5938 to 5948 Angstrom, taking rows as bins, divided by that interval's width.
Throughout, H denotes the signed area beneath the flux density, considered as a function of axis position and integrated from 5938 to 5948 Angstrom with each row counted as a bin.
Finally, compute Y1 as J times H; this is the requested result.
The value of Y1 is 5378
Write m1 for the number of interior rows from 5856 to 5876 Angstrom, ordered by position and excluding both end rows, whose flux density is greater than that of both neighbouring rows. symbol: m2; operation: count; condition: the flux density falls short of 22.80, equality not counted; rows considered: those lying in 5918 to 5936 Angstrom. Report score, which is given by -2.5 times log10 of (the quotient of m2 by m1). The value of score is -0.8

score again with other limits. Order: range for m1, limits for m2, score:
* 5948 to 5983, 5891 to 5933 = -0.4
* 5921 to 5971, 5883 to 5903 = 0.0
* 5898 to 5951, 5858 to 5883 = 0.2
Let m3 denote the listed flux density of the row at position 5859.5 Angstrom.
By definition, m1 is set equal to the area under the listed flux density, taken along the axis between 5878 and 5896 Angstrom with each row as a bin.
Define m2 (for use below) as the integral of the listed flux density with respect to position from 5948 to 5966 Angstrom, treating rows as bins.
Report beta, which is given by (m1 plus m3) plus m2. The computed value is 833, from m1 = 401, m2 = 410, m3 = 22.2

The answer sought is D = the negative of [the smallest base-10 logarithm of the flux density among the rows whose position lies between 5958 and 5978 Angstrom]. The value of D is -1.33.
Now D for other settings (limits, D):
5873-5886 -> -1.34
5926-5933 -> -1.37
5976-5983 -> -1.37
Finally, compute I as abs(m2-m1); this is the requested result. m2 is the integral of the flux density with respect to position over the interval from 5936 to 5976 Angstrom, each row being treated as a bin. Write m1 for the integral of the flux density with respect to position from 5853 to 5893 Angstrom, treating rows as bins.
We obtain 11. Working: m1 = 907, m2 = 918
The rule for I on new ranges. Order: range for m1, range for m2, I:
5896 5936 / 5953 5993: 29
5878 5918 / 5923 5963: 26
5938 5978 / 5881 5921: 8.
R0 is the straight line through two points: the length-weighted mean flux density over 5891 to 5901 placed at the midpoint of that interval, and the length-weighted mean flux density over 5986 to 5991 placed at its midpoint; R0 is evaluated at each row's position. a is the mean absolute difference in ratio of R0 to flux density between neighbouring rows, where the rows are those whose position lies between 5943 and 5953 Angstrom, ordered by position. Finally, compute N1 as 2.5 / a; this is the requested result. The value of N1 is 412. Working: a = 0.006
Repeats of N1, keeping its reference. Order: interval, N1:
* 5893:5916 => 74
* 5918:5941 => 54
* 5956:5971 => 48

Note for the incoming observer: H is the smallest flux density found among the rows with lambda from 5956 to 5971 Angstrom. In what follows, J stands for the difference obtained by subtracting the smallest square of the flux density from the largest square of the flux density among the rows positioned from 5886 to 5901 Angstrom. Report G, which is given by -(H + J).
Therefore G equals -109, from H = 21.6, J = 88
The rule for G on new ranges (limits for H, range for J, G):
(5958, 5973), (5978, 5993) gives -185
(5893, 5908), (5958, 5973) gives -88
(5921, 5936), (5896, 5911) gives -116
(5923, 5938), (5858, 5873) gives -128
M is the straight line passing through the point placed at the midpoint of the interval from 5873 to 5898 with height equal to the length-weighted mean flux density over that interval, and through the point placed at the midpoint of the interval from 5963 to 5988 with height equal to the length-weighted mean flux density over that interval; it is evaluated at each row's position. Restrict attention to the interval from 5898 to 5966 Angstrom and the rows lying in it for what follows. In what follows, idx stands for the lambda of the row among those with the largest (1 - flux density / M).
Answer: 5917.0 Angstrom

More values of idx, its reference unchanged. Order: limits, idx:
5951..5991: 5984.5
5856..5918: 5894.5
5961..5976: 5964.5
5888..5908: 5894.5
